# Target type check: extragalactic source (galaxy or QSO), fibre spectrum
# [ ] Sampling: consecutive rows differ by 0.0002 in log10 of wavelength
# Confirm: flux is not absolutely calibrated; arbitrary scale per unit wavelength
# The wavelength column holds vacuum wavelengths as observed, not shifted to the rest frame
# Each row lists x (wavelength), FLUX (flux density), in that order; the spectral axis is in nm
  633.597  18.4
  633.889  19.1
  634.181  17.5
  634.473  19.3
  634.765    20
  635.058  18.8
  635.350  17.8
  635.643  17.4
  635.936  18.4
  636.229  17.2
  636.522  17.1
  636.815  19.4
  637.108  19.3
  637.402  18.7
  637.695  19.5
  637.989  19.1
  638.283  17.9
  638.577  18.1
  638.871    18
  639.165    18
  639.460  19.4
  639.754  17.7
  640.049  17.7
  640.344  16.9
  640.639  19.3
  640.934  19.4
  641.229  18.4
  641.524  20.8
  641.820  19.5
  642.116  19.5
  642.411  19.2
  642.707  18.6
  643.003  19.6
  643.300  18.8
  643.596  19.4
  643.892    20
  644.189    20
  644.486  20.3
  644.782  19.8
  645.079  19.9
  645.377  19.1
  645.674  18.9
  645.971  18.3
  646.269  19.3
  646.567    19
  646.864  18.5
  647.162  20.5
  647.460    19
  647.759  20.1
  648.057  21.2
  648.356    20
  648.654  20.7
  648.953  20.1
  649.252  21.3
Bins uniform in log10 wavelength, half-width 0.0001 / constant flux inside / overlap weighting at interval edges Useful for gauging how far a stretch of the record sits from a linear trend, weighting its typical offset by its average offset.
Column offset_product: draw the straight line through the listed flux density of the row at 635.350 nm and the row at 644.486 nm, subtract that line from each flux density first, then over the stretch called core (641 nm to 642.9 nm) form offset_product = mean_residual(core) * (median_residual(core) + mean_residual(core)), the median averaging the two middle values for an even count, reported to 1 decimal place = 0.2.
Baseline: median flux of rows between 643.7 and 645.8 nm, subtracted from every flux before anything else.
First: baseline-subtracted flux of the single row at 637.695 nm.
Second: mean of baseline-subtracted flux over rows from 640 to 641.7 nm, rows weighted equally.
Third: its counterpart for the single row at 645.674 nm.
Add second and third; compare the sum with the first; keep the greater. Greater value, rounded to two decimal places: -0.40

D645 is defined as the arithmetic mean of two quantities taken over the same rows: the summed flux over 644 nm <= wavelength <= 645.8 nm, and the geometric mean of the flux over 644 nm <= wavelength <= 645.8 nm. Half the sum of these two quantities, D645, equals 68.8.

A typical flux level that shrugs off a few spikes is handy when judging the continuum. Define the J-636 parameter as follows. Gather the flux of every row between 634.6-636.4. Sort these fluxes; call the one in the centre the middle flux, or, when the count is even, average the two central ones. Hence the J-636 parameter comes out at 18.1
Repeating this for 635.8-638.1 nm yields 18.9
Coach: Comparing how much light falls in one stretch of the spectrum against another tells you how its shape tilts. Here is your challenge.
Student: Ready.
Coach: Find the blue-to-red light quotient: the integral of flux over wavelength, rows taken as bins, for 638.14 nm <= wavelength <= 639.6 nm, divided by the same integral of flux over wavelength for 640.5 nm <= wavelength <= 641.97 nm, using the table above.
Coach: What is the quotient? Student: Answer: 0.93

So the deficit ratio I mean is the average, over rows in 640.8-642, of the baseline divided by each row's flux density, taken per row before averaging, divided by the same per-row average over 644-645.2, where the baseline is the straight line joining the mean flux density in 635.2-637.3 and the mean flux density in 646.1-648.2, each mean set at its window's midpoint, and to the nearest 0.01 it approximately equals 1.00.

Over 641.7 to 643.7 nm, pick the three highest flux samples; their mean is 19.5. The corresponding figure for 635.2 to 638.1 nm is 19.4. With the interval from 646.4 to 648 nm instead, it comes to 19.9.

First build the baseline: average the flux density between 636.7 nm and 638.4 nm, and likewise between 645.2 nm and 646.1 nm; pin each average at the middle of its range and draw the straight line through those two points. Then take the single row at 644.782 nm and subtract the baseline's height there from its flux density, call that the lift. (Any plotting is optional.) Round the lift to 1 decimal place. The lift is 1.0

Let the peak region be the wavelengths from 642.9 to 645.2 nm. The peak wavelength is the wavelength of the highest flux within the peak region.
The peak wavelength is 644.486 nm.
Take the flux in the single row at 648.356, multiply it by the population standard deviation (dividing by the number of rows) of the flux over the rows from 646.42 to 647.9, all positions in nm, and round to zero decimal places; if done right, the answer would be 15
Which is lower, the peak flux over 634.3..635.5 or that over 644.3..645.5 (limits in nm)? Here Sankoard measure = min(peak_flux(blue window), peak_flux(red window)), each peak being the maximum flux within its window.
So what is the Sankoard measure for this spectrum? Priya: 20.0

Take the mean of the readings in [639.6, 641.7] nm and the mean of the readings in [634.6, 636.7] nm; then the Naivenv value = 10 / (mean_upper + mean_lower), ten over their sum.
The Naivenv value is 0.272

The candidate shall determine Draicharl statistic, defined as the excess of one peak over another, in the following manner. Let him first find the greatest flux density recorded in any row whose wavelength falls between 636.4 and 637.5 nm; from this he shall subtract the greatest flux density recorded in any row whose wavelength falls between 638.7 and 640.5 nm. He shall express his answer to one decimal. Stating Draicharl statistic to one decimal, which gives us 0.0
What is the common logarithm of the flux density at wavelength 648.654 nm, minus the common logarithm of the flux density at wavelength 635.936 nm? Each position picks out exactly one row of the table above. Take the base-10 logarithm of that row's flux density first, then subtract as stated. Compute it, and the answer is 0.051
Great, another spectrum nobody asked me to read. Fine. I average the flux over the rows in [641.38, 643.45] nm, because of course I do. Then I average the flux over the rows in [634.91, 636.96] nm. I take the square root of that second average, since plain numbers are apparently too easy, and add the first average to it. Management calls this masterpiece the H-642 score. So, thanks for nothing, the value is 23.7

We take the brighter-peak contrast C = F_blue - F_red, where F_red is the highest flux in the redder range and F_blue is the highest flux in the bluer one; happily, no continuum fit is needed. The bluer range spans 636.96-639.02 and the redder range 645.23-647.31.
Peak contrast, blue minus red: -1.0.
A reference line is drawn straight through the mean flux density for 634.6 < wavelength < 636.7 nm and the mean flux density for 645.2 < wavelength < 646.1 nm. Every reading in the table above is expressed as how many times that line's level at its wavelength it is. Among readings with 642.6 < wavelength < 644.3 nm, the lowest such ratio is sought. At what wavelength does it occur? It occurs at 642.707 nm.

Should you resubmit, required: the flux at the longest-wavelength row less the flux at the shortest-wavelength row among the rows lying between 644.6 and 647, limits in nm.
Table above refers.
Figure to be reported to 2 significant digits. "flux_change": -1.3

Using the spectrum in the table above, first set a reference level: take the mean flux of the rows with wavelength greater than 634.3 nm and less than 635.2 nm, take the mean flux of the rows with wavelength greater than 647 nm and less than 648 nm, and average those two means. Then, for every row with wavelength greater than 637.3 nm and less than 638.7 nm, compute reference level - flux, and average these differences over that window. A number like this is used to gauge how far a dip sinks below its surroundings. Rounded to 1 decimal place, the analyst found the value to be 1.0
